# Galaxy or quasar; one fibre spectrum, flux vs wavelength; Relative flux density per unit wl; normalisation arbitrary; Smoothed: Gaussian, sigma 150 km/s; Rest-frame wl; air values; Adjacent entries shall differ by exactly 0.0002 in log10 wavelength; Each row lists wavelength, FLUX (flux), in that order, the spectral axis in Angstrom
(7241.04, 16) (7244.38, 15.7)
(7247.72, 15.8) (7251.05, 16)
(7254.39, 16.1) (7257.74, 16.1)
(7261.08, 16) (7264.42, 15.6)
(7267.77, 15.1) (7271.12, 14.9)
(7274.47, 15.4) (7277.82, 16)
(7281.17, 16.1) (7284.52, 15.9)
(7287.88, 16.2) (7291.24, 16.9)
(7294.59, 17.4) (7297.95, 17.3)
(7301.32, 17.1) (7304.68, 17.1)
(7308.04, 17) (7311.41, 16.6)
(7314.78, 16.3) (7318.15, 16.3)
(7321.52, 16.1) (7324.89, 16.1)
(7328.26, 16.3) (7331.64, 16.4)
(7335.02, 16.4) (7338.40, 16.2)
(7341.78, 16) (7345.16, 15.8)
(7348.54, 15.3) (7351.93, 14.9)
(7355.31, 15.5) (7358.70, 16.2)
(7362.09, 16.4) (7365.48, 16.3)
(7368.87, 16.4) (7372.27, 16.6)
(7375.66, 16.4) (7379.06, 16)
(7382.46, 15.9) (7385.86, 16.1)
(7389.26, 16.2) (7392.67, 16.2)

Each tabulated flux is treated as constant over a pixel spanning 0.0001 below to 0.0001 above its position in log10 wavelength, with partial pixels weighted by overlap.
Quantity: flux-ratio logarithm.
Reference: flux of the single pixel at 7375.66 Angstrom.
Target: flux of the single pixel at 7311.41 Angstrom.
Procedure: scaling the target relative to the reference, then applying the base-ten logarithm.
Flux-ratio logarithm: 0.005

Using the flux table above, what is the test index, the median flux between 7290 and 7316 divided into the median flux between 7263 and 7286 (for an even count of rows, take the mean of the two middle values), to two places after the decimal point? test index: 0.91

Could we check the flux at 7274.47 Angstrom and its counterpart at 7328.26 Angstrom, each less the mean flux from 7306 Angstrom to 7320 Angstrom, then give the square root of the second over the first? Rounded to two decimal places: 0.47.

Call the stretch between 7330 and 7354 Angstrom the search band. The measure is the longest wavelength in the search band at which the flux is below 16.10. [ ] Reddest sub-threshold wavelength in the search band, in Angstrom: 7351.93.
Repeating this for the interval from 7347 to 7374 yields 7355.31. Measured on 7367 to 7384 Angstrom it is 7382.46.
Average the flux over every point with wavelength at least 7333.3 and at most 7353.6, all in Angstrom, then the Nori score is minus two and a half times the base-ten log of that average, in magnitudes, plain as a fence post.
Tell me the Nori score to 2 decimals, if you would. -2.99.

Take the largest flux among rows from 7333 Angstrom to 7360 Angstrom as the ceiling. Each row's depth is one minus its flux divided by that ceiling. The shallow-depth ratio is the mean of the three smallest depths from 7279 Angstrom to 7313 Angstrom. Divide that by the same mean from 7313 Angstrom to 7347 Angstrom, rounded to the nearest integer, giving -26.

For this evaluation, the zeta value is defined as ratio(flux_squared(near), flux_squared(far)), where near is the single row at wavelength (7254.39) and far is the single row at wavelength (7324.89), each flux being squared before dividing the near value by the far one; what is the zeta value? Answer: 1.00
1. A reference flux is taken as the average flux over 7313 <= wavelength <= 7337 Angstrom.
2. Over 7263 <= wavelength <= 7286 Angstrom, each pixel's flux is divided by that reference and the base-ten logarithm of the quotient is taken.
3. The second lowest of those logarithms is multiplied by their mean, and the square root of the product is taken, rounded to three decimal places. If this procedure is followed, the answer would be 0.025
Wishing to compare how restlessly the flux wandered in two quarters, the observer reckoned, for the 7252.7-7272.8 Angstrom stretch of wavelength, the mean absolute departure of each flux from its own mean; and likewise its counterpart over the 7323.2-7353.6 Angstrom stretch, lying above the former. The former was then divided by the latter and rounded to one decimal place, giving 1.1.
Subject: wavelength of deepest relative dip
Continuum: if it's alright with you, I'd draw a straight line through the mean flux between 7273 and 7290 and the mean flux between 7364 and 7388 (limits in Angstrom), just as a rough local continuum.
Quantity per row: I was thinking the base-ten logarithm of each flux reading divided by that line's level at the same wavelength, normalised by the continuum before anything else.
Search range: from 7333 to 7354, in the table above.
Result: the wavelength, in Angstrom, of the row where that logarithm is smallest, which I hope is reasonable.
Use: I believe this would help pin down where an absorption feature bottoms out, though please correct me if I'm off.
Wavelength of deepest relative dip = 7351.93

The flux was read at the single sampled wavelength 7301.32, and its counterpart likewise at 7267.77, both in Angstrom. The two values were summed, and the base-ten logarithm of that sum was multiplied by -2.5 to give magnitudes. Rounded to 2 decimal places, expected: -3.77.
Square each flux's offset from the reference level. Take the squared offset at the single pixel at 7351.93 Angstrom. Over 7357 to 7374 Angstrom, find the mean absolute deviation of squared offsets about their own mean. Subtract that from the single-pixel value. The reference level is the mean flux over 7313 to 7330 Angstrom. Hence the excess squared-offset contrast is 1.7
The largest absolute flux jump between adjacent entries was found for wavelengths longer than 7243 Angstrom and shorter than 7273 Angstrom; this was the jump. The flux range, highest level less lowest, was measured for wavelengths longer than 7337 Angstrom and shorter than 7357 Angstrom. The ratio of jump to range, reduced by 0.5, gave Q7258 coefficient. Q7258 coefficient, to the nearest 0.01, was -0.12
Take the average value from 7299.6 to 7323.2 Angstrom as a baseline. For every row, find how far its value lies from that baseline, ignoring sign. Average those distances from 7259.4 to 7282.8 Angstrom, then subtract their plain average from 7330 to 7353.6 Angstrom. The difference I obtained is 0.27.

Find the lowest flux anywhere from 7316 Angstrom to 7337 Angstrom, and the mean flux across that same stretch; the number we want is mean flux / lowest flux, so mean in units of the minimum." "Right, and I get 1.010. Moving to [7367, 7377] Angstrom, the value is 1.004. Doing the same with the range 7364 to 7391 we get 1.021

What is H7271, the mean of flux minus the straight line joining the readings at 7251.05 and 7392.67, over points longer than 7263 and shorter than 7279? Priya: -0.6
